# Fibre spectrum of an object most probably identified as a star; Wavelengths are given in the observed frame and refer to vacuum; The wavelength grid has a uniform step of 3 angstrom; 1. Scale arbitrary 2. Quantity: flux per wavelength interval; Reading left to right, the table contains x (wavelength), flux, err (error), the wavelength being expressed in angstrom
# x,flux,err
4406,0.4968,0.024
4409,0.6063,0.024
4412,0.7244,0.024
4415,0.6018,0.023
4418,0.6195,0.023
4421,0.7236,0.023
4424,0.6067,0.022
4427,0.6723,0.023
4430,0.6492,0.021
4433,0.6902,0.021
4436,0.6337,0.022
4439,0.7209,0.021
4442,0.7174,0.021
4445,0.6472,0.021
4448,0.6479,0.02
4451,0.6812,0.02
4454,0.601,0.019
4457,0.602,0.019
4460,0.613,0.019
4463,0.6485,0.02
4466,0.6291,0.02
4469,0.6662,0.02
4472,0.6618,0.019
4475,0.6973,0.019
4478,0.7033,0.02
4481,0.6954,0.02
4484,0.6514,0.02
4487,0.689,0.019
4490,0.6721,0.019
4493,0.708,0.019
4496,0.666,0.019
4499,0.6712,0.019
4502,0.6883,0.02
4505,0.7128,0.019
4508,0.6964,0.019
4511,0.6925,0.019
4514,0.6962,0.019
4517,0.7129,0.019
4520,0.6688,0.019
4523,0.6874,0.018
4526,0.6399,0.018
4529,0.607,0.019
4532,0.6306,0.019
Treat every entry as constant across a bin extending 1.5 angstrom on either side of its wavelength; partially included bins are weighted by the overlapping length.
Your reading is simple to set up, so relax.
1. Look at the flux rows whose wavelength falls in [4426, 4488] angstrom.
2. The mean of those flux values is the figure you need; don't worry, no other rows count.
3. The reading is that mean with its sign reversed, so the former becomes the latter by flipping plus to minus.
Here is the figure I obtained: -0.66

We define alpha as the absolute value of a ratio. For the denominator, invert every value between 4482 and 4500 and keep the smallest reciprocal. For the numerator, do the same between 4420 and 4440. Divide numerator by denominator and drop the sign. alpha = 0.98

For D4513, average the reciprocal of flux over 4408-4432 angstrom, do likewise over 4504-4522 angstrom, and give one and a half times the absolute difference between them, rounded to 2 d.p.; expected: 0.16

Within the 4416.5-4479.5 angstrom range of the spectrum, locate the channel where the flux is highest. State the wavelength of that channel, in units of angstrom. 4421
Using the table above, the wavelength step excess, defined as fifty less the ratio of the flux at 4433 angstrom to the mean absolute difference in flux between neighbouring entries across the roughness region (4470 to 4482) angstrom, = 8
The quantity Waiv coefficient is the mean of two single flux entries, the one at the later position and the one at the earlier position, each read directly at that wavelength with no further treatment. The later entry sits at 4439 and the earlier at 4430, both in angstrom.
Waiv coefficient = 0.685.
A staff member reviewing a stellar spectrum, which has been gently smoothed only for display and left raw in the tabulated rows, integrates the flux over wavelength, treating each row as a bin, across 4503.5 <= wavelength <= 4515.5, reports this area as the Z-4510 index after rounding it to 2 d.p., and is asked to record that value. 8.39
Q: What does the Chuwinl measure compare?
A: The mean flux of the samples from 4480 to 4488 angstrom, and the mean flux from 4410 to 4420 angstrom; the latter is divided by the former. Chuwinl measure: 0.96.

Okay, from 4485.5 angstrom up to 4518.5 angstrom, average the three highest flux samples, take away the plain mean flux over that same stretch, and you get 0.020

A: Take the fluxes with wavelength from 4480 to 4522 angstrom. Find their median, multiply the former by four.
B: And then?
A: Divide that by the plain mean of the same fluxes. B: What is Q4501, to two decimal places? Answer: 4.02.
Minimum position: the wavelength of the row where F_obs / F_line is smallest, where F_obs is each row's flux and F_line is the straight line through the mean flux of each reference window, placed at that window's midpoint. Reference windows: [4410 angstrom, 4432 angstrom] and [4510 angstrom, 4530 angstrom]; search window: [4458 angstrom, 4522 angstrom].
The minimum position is 4460 angstrom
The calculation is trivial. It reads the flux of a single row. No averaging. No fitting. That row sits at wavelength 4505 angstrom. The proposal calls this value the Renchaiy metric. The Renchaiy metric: 0.7128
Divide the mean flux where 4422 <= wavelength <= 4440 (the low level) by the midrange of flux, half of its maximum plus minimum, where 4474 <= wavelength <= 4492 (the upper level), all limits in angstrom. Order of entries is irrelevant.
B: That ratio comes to 0.978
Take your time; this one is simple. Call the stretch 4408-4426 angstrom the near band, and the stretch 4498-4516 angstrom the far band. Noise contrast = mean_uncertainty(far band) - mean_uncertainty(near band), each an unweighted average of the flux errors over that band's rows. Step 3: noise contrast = -0.0040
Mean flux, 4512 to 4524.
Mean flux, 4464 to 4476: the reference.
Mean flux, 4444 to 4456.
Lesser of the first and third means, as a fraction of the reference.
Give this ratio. 0.97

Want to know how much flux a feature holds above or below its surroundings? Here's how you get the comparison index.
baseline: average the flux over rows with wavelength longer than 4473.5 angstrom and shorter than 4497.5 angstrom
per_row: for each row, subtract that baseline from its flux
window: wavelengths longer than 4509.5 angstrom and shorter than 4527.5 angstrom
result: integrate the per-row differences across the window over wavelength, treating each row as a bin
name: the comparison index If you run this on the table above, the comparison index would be 0.0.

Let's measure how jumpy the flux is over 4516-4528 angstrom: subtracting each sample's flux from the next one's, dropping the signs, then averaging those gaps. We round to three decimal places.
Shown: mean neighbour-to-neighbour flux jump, 0.037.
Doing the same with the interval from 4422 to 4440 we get 0.055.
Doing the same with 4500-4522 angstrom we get 0.018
